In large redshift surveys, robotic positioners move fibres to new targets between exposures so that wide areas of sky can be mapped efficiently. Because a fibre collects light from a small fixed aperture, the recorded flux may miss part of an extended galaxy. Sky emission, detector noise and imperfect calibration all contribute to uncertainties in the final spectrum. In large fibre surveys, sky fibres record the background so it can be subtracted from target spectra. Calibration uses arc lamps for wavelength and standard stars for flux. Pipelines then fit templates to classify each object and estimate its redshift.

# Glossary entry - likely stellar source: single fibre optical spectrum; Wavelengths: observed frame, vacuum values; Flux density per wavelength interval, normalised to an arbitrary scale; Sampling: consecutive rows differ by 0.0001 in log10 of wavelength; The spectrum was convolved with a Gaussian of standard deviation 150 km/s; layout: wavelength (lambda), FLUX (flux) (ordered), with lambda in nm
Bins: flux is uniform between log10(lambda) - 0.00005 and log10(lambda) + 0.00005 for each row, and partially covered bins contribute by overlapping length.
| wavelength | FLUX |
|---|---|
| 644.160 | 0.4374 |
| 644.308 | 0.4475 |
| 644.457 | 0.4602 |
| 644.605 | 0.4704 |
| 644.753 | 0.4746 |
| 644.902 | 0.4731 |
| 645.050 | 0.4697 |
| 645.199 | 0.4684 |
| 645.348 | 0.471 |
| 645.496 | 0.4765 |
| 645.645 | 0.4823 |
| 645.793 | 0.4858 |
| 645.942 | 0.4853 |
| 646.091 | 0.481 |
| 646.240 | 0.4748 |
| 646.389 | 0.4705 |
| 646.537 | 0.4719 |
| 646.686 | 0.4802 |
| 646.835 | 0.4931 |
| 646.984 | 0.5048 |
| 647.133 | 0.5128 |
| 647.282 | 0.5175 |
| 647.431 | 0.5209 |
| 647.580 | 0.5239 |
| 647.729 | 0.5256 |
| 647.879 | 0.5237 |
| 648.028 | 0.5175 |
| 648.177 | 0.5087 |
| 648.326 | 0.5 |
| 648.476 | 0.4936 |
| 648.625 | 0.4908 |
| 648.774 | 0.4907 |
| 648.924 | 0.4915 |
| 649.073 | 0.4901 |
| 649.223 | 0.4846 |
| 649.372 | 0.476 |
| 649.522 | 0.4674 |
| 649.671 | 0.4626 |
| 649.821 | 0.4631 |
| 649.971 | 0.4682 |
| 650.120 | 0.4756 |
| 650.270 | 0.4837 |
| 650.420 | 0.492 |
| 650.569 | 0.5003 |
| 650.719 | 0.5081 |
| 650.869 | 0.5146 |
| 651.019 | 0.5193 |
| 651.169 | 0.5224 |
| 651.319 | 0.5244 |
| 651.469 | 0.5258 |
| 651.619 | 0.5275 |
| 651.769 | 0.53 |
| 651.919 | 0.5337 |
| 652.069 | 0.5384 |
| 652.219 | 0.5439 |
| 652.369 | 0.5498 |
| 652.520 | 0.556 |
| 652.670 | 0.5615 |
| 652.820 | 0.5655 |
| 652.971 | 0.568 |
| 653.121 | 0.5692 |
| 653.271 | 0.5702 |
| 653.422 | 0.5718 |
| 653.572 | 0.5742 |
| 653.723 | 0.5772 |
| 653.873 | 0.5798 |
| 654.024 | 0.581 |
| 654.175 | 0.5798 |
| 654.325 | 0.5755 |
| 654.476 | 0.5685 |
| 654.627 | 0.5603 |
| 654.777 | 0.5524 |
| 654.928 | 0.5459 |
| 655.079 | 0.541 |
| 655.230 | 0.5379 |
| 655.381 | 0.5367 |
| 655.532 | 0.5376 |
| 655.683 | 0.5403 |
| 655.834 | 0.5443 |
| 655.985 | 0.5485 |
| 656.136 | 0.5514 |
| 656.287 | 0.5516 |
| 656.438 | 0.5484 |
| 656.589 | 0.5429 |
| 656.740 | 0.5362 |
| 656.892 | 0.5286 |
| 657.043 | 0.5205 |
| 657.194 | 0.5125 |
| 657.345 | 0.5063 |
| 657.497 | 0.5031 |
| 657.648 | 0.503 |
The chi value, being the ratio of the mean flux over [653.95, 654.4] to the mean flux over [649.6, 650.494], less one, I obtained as 0.22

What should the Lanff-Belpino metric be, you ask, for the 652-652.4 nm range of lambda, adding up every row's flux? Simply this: 1.63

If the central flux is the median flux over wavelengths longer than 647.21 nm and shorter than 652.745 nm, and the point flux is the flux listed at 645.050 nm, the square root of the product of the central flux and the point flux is 0.492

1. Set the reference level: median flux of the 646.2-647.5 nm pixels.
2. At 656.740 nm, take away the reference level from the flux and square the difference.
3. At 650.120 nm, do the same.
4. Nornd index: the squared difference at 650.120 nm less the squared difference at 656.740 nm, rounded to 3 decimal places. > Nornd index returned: -0.002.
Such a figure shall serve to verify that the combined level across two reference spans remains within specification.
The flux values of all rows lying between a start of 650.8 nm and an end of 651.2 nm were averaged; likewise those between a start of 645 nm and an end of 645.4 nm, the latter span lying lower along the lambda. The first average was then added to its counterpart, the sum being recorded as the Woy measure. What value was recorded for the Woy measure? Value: 0.99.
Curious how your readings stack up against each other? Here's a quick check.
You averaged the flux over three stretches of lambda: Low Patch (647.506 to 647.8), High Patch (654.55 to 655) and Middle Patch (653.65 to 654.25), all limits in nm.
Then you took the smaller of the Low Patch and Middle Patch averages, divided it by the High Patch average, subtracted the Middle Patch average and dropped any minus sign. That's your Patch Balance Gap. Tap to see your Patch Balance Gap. 0.37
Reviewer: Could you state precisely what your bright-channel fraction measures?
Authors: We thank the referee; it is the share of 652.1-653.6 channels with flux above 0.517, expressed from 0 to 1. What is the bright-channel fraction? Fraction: 1.0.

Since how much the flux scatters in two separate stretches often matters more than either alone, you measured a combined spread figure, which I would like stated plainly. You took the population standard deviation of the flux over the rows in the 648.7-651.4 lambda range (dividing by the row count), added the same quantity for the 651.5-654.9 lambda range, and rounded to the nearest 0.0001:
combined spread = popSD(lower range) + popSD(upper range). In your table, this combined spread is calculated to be 0.0363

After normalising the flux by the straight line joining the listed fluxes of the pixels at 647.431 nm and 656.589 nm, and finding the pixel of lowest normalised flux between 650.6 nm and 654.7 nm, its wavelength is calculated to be 650.719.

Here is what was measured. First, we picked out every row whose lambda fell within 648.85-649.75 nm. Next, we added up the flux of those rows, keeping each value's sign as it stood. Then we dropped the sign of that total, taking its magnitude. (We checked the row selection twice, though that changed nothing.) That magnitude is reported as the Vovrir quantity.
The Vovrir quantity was 2.9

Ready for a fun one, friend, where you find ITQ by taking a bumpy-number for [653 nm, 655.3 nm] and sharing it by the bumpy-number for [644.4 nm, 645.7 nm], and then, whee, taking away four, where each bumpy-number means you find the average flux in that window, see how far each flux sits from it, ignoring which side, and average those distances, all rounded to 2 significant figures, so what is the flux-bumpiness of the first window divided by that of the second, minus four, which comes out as -1.2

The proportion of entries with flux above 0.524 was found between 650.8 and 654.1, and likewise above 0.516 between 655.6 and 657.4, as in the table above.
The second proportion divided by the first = 1.0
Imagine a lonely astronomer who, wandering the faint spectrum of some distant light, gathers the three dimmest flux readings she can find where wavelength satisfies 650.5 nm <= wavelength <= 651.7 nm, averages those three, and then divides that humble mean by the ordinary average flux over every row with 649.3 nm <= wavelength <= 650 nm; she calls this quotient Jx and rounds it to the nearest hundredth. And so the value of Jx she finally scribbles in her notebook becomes 1.09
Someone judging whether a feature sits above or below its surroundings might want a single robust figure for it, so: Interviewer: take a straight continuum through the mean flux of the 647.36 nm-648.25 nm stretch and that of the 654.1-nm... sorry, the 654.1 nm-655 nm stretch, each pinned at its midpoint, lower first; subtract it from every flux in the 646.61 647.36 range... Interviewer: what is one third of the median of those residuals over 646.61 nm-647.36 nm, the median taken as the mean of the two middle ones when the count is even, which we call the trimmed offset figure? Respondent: -0.0033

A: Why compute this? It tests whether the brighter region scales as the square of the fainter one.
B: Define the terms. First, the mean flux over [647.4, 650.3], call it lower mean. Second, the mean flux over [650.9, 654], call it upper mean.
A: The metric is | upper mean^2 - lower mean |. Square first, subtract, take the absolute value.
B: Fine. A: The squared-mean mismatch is 0.19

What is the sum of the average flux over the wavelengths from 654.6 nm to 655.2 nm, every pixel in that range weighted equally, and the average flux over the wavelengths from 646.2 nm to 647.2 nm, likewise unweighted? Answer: 1.04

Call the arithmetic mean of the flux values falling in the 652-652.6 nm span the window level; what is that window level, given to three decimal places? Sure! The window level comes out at 0.547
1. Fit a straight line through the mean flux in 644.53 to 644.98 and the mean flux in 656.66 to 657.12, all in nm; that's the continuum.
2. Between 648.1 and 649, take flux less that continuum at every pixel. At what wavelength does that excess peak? 648.177 nm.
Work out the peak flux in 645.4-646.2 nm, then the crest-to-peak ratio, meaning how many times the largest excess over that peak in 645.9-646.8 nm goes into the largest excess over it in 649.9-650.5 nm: -12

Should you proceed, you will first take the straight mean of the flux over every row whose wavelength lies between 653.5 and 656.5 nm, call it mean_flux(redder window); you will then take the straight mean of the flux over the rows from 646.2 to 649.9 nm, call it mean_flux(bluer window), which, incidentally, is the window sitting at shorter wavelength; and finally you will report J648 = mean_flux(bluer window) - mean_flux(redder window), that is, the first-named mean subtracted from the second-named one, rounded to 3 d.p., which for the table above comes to -0.062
